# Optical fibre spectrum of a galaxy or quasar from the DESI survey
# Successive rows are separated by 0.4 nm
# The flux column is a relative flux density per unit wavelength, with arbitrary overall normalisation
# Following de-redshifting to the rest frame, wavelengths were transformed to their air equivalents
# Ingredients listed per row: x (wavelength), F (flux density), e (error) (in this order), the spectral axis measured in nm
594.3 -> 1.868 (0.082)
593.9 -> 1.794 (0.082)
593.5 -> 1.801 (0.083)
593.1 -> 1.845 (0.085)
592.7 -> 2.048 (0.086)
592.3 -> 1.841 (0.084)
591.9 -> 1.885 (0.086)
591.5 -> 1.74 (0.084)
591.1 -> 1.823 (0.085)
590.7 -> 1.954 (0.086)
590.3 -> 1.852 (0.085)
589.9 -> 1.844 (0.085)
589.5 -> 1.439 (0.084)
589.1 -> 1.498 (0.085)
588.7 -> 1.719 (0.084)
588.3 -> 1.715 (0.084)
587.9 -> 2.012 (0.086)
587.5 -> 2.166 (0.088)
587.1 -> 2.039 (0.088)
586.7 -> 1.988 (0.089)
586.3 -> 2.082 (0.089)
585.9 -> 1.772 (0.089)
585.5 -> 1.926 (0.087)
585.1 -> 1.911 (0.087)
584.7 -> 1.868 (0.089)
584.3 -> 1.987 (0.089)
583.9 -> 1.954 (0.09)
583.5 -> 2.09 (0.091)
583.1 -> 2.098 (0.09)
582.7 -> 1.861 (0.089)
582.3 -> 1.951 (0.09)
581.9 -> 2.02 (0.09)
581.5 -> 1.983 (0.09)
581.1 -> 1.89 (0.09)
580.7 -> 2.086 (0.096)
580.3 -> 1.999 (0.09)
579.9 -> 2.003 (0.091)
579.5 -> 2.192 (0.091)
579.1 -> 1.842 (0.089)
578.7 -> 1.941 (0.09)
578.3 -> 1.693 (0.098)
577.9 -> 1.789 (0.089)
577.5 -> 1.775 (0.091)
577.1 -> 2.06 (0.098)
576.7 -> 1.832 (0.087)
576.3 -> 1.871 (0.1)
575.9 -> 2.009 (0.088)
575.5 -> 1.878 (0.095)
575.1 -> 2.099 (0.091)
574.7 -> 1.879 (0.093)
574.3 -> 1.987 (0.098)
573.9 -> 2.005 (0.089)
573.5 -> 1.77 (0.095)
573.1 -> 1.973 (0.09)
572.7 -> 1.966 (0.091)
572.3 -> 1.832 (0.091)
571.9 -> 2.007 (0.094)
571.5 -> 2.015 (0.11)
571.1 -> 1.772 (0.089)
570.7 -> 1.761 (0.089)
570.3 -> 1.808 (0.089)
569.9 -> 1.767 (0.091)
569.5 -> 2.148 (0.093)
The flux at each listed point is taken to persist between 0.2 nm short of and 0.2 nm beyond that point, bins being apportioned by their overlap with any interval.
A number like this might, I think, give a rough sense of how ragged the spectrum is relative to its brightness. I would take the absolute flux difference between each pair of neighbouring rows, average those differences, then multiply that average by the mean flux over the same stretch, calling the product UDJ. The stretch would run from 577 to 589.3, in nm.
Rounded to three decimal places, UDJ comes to 0.249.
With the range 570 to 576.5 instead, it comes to 0.242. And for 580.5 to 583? 0.191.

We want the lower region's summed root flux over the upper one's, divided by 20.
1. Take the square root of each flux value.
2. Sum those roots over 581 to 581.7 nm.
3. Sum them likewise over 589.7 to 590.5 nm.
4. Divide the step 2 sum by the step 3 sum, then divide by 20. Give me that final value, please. 0.0512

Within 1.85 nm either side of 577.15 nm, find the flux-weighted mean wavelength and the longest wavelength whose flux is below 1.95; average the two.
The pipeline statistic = 577.89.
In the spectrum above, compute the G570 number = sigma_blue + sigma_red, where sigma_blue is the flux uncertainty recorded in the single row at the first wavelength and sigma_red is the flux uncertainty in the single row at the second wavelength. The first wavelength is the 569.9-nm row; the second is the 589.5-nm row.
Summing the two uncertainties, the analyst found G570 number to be 0.175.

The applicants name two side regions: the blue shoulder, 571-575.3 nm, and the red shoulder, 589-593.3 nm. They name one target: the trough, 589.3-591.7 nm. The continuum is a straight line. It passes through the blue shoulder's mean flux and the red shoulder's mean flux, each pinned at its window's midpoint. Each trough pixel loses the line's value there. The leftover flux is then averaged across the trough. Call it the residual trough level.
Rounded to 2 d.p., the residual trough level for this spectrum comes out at -0.03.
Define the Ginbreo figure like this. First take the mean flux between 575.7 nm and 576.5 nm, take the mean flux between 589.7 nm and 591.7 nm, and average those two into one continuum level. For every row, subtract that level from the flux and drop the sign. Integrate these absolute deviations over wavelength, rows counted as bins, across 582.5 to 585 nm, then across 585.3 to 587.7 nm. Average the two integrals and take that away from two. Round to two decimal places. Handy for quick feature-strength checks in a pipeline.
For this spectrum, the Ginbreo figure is 1.70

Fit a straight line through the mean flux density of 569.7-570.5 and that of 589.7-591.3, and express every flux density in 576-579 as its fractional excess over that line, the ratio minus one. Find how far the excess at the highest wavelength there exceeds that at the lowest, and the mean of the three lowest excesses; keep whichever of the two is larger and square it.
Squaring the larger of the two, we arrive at 0.0011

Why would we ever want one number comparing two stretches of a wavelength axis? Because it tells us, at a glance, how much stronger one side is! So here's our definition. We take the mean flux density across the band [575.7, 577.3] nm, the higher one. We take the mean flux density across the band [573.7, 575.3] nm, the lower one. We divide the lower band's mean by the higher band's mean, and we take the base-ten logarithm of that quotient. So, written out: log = 0.01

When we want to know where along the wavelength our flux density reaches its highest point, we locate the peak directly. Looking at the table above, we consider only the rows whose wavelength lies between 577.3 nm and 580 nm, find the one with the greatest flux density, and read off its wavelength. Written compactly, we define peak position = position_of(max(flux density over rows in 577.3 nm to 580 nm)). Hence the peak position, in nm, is 579.5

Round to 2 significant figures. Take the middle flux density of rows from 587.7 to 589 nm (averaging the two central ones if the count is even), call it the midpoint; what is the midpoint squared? 3.0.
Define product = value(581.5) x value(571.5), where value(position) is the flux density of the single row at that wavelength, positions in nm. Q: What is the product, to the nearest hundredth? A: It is 4.00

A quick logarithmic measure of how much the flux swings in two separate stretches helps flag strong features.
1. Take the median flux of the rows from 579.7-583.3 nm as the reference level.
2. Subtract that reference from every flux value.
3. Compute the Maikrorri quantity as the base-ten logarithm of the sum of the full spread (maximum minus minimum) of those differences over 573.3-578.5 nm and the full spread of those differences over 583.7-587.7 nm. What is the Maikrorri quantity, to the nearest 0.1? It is -0.1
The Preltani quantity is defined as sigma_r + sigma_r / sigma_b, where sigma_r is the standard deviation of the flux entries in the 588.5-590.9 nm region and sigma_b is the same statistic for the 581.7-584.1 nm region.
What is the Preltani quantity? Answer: 2.5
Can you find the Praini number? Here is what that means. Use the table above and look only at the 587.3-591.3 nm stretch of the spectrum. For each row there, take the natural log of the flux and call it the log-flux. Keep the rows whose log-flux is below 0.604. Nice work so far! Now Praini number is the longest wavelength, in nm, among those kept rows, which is 591.1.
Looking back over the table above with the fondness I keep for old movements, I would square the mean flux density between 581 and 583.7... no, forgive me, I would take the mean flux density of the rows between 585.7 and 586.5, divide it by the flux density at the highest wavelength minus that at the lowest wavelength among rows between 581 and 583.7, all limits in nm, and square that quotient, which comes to 93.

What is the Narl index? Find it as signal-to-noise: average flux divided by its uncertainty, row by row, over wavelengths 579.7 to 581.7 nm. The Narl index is 21.8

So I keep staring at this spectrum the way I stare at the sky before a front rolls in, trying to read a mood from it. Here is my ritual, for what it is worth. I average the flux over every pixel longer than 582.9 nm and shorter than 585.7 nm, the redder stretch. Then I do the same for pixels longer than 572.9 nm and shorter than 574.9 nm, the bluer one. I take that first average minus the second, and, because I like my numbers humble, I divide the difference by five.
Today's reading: 0.011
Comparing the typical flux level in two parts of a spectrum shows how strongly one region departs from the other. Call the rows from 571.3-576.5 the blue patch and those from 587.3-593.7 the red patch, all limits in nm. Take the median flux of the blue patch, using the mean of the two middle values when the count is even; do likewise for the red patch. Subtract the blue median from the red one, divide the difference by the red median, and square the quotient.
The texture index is 0.005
